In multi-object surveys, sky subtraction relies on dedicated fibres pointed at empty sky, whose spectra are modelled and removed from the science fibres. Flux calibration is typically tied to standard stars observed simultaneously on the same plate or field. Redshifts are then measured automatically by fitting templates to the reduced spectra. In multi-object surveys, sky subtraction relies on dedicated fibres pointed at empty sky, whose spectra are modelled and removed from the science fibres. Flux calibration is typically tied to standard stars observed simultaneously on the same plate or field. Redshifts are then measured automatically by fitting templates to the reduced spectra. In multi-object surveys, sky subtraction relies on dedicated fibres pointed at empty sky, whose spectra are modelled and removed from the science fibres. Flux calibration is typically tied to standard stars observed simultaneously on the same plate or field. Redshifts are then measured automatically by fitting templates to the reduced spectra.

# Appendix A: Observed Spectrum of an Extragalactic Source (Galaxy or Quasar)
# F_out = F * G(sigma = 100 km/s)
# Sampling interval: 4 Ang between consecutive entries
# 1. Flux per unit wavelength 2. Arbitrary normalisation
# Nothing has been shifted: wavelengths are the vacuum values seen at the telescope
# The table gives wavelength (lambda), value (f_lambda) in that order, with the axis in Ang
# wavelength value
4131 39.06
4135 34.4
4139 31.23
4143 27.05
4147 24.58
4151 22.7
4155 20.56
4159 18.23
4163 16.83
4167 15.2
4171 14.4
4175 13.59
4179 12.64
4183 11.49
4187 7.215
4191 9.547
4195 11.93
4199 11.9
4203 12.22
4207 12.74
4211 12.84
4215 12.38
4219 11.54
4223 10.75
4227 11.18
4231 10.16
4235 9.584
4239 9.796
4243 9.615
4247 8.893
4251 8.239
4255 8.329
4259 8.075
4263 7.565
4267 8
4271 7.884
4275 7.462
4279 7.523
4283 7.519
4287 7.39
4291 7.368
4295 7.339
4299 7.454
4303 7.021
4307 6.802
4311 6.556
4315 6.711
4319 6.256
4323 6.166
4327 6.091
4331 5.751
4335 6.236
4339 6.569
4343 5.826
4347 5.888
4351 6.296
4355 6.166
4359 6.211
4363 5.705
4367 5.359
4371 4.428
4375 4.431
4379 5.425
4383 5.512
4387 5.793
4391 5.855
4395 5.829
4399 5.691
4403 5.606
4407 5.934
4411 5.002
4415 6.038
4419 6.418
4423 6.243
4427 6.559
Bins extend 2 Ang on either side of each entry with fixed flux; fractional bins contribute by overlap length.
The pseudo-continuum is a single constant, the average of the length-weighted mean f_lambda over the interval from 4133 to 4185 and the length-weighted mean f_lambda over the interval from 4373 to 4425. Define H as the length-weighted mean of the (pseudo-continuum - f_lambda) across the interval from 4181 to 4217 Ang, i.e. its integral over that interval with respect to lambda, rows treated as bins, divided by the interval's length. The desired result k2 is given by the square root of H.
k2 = 1.3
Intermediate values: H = 1.6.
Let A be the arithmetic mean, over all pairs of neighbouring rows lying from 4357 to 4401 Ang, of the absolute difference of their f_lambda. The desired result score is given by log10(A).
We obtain -0.47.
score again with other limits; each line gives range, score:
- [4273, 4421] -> -0.53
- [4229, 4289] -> -0.51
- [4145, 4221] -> 0.13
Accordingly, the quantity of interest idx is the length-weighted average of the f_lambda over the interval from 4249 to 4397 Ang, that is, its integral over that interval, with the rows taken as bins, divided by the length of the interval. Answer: 7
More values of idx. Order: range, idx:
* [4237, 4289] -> 8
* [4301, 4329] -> 7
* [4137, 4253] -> 14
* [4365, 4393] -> 5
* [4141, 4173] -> 20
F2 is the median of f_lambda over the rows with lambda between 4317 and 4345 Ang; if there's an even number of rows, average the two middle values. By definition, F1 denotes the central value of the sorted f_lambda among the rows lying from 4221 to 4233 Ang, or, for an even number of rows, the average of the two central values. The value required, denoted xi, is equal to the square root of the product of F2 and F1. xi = 8.1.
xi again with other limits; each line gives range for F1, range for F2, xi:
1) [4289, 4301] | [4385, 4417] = 6.5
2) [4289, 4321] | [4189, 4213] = 9.1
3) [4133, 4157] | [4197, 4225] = 17.8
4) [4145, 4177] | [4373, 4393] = 9.8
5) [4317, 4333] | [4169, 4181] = 9.1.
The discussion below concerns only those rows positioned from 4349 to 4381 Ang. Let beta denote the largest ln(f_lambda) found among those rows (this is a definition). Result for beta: 1.84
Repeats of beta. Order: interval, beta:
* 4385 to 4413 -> 1.78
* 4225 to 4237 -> 2.41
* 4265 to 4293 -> 2.08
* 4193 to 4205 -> 2.50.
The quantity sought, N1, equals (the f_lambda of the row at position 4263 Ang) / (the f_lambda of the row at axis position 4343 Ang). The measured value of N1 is 1.3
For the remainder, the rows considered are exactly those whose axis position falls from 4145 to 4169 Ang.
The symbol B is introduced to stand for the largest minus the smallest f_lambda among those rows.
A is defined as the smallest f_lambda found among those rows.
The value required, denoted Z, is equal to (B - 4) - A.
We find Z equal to -9.8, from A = 15.2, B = 9.4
